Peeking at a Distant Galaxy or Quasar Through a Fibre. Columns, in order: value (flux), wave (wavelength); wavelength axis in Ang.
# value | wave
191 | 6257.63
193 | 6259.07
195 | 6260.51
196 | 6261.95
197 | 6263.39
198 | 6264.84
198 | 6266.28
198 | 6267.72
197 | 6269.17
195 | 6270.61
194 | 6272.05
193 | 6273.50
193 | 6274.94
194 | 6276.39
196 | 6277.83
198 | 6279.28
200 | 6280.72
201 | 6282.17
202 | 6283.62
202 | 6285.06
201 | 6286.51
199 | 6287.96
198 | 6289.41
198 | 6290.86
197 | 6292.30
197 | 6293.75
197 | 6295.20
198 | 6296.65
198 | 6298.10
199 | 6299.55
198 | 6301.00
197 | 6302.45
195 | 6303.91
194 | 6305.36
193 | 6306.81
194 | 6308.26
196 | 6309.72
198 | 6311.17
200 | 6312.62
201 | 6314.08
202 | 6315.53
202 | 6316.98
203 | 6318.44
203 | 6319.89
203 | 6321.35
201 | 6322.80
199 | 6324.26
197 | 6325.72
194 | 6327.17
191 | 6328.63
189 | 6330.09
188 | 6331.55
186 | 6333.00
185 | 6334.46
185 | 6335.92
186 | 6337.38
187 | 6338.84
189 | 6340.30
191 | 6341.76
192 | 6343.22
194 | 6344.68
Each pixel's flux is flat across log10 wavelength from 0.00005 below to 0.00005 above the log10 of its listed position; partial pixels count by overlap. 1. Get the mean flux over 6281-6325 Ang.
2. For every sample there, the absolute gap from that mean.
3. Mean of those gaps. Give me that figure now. 2.3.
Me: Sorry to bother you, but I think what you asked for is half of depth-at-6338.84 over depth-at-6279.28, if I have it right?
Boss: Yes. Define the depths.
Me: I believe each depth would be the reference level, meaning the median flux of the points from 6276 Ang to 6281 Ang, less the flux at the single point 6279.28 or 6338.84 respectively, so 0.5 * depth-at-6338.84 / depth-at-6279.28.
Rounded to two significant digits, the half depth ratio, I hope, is -5.0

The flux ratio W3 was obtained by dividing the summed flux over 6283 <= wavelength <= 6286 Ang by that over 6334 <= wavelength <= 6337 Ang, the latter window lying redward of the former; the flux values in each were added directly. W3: 1.09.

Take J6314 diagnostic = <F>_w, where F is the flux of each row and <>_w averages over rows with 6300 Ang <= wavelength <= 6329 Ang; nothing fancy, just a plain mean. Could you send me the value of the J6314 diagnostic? 198.1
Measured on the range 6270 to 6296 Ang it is 197.5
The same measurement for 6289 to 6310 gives 196.6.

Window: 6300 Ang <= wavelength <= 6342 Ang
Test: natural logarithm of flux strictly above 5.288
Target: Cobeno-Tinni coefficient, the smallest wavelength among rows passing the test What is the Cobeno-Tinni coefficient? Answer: 6301.00 Ang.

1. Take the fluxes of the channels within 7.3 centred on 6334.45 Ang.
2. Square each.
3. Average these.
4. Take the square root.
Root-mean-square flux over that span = 186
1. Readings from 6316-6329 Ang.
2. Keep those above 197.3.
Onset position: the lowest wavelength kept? 6316.98 Ang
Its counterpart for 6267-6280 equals 6267.72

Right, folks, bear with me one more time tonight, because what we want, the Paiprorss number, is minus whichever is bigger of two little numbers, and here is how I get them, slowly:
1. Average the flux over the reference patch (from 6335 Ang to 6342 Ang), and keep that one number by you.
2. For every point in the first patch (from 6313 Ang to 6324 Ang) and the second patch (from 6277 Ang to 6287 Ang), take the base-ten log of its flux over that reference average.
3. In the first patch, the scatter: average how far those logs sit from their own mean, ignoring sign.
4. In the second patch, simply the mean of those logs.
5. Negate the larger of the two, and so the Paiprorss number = -0.028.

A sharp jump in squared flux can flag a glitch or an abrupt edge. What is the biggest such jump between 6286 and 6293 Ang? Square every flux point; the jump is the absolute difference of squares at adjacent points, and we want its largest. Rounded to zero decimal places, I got 800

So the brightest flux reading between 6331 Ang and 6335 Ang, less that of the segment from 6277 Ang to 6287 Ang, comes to -14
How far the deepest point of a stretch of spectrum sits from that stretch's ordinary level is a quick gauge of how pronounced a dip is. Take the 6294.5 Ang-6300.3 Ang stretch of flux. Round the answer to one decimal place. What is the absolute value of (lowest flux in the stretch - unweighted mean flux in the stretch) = 1.0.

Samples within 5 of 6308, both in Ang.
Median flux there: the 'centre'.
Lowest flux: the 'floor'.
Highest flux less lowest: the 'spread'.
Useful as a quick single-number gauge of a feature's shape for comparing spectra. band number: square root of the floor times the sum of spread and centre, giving 197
